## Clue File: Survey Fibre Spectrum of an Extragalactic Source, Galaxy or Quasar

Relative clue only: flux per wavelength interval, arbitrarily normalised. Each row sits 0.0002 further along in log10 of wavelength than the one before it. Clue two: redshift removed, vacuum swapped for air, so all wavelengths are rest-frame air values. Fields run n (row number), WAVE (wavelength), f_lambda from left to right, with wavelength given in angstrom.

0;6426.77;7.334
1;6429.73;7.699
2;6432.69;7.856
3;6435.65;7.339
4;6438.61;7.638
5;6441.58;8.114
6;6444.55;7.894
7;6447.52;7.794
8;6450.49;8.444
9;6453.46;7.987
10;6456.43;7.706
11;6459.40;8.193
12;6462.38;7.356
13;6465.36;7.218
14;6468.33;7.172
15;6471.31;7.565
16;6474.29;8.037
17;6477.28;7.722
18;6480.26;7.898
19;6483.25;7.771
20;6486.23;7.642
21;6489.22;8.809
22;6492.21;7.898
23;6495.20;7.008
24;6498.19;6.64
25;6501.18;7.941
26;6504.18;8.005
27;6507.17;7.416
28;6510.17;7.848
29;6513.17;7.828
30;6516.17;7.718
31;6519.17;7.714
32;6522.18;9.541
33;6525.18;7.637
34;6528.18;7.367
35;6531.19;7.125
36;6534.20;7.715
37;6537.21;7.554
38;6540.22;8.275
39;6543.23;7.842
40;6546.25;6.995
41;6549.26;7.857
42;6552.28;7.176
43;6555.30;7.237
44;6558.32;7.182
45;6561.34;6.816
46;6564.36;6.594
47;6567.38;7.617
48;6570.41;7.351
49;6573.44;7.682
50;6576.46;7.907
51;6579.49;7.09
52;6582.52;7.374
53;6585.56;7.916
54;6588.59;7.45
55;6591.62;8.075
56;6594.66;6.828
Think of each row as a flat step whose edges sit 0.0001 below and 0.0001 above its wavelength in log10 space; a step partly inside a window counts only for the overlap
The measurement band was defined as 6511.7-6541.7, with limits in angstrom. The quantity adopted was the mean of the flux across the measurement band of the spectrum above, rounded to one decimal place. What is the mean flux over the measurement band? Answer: 7.8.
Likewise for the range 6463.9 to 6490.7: 7.8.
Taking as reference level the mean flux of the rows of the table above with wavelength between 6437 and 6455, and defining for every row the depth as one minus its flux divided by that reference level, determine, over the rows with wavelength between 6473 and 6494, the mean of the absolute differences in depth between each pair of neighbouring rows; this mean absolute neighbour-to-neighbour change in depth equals 0.059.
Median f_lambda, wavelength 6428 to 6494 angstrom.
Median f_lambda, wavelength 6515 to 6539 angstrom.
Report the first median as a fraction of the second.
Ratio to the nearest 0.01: 1.01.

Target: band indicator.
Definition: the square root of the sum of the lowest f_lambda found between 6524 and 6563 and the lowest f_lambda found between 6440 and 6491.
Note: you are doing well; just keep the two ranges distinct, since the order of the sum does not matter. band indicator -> 3.74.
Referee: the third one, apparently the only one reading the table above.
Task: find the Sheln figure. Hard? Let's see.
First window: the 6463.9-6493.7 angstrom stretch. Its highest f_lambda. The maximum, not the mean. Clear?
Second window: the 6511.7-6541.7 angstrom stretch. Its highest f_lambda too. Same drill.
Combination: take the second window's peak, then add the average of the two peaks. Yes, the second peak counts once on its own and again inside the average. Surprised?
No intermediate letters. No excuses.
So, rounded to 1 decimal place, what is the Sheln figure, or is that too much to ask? 18.7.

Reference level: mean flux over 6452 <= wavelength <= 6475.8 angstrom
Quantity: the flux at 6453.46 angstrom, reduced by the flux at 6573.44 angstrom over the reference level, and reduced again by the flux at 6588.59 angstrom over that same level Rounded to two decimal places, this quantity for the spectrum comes 6.01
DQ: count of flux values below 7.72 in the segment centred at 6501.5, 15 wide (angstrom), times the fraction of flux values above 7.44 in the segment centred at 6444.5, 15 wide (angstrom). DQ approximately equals 3.00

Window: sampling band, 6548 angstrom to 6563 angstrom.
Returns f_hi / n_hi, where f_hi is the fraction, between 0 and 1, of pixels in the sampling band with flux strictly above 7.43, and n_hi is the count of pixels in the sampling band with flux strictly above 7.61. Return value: 0.200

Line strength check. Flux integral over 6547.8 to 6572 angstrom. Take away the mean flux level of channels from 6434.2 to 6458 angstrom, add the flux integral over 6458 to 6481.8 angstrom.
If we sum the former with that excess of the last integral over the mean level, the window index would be 349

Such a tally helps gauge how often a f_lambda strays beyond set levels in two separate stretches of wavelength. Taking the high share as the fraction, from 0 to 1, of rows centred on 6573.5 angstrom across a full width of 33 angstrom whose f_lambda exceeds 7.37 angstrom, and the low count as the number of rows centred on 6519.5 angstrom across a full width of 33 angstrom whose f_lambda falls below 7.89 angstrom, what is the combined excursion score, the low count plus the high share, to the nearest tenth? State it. 9.5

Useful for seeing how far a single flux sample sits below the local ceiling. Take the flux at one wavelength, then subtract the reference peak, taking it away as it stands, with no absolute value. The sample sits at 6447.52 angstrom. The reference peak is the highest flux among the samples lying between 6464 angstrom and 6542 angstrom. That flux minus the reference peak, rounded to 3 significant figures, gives -1.75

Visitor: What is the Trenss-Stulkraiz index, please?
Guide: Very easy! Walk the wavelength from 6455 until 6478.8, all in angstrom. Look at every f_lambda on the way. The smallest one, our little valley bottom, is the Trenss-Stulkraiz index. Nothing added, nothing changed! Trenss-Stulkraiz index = 7.172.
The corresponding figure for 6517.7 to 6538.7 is 7.125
